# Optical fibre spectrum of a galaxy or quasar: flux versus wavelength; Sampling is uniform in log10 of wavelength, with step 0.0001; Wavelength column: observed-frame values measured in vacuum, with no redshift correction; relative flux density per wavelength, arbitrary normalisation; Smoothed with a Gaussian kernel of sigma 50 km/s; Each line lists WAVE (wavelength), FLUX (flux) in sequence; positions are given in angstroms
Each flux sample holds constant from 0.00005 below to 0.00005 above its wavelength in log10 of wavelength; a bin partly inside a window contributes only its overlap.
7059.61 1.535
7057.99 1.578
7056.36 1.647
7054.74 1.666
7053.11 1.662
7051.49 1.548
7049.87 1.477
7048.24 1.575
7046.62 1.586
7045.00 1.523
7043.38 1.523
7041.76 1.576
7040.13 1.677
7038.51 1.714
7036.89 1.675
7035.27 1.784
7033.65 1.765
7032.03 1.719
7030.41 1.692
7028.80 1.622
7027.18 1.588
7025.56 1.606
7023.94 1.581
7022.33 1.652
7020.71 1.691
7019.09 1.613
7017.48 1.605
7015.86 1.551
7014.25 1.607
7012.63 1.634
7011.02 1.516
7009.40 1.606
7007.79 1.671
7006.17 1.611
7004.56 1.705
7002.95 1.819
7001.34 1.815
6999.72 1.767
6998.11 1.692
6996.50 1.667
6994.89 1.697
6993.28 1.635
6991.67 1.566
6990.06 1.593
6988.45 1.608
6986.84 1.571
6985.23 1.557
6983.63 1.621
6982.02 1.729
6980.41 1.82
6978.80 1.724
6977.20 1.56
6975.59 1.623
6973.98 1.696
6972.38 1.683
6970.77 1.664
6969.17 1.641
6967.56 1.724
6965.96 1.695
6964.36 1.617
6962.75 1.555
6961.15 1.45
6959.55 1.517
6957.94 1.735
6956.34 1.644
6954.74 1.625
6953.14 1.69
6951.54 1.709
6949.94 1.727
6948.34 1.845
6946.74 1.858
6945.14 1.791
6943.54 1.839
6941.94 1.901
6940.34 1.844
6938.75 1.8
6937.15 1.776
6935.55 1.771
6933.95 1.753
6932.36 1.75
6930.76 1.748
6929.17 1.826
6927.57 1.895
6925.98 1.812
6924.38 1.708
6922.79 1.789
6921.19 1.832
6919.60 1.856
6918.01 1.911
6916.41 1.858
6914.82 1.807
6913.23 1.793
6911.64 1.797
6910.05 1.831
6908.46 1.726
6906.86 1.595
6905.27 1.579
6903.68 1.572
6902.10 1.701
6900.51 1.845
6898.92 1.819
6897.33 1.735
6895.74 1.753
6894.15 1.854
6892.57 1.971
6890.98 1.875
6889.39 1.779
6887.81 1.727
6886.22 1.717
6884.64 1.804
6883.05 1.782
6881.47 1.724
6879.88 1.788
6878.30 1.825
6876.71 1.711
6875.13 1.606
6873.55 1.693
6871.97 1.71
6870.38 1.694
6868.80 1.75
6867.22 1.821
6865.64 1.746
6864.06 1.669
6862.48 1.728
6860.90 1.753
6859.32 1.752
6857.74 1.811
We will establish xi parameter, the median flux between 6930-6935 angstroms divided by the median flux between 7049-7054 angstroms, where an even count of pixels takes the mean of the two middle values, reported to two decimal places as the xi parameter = 1.13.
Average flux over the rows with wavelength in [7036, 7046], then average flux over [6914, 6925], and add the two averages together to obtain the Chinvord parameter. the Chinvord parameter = 3.44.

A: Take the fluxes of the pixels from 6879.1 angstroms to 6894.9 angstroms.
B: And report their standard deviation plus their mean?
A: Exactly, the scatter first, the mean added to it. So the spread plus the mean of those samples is 1.88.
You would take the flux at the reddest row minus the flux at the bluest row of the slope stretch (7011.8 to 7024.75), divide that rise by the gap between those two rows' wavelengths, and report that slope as 0.00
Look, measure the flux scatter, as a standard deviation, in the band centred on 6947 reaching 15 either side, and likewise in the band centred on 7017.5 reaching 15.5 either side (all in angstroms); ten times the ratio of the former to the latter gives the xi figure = 16.8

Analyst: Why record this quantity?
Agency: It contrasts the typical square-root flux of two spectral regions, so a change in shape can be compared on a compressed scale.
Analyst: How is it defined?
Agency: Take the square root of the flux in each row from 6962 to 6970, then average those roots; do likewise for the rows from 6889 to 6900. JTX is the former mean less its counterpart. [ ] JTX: -0.068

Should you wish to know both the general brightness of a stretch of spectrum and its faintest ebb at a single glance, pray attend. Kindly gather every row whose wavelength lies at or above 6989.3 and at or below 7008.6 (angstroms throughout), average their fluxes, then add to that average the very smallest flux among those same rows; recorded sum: 3.25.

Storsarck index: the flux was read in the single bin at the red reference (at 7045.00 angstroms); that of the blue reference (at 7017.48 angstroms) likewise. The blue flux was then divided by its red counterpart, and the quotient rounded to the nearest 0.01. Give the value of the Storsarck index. 1.05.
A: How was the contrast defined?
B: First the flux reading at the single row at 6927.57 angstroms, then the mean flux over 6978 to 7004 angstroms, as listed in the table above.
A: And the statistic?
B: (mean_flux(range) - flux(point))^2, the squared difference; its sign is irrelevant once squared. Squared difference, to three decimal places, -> 0.046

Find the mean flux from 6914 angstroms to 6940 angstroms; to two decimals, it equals 1.81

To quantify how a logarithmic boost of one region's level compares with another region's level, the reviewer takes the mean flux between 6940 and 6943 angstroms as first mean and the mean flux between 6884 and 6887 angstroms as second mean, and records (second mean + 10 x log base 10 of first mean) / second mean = 2.55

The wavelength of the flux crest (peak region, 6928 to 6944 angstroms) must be 6941.94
